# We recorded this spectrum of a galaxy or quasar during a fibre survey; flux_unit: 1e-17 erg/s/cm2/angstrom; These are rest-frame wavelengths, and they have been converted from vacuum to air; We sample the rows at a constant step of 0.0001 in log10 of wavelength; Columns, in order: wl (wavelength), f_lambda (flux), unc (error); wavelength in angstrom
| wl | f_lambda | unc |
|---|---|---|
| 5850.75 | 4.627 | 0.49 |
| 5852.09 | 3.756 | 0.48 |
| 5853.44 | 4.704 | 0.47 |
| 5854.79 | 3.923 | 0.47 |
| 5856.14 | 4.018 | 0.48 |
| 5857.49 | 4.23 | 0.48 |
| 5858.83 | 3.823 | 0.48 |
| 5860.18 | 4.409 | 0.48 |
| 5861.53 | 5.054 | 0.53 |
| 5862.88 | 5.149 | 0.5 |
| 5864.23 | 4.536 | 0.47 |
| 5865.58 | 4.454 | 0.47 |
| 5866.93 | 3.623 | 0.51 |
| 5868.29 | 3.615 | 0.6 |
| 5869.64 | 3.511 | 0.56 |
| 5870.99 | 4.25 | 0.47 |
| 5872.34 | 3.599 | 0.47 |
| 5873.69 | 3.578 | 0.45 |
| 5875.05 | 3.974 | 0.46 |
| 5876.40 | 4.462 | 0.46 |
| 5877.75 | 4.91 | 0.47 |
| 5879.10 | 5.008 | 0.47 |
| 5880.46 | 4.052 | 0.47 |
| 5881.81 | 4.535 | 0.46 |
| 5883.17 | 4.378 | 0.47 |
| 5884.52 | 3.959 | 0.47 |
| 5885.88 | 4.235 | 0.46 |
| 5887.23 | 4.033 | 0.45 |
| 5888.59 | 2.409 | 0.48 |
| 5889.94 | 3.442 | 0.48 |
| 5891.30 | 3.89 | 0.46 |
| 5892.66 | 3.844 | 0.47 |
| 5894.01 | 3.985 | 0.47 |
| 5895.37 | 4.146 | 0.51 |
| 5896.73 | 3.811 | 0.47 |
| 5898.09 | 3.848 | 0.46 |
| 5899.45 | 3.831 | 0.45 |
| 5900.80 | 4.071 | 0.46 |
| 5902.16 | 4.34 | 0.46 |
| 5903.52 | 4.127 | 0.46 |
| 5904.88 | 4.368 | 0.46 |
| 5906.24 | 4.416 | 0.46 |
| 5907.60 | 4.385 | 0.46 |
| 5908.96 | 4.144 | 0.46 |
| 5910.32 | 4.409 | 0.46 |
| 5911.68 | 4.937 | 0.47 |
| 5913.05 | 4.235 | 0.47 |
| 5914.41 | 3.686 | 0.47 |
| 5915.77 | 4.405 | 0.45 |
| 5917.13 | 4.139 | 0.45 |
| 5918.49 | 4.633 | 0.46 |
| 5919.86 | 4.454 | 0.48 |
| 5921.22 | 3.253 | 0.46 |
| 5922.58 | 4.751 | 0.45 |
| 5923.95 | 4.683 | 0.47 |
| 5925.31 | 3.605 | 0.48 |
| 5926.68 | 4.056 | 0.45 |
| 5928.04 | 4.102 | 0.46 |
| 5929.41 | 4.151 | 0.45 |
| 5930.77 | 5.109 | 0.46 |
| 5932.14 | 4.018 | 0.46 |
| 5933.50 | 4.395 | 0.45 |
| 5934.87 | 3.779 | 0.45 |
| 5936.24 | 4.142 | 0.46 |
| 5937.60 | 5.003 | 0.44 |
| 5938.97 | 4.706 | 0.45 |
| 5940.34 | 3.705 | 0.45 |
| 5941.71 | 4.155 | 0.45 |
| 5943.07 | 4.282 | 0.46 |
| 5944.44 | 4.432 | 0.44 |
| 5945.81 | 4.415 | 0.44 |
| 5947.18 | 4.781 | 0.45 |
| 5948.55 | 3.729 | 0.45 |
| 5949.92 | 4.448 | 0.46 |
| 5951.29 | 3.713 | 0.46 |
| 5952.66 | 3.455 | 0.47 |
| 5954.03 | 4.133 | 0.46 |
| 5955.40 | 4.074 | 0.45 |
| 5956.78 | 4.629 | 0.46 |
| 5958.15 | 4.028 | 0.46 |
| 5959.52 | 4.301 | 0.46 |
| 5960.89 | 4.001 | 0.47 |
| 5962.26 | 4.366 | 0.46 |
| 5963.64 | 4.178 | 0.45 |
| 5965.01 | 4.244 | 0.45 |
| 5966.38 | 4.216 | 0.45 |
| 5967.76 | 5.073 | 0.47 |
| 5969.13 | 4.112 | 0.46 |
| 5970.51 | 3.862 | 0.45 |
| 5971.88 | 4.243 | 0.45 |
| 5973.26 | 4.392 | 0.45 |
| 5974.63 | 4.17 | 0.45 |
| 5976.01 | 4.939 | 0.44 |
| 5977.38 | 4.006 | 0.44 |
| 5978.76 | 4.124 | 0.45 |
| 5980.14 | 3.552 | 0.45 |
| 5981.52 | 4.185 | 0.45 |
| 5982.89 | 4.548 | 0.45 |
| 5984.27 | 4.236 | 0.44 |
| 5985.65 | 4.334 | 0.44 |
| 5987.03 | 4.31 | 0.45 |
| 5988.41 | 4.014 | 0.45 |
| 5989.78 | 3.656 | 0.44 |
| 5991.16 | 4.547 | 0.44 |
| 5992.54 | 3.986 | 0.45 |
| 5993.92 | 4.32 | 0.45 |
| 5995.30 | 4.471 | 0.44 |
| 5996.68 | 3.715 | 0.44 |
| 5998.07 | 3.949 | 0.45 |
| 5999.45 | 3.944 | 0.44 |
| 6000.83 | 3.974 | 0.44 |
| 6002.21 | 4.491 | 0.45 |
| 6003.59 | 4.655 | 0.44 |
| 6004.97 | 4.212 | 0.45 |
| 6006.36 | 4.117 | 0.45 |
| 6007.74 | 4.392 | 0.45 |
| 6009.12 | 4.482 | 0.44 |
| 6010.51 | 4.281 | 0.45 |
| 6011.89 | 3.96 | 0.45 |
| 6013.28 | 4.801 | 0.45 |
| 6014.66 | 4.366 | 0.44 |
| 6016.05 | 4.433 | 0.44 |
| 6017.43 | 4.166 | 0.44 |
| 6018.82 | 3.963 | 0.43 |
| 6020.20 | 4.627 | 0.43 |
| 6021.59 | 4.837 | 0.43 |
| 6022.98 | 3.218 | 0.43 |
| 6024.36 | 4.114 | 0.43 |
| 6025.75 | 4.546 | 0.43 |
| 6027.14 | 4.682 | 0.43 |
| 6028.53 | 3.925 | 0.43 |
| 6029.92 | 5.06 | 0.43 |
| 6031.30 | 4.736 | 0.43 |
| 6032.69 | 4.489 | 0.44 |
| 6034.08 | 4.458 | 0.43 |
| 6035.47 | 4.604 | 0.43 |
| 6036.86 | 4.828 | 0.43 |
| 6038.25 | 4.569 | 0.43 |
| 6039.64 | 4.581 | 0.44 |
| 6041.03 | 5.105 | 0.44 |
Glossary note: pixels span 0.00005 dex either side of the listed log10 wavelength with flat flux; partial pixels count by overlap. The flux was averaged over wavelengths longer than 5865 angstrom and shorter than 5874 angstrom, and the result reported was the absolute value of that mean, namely 3.8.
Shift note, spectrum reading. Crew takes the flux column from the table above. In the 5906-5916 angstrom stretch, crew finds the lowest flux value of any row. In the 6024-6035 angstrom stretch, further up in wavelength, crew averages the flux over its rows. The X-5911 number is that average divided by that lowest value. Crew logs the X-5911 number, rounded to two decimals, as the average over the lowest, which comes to 1.22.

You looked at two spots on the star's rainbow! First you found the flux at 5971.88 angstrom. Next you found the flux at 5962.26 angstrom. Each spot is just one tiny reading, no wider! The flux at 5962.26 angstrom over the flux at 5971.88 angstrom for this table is 1.03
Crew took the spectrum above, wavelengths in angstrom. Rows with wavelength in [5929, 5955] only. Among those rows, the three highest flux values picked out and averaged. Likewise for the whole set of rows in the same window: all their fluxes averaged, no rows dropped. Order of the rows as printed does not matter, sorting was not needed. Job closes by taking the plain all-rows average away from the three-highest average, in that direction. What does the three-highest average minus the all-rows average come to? 0.72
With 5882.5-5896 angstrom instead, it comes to 0.42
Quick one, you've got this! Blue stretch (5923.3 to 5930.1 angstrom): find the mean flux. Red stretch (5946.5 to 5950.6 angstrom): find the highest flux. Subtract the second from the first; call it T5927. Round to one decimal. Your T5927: -0.7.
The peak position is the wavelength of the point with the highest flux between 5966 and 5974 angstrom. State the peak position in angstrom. 5967.76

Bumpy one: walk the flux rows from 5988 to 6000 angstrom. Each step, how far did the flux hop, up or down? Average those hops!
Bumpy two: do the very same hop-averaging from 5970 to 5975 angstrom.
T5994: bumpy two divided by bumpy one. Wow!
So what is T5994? 0.61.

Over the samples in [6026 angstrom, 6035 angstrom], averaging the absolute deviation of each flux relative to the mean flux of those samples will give 0.27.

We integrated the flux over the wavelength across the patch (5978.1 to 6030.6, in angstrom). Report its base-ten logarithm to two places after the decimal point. 2.35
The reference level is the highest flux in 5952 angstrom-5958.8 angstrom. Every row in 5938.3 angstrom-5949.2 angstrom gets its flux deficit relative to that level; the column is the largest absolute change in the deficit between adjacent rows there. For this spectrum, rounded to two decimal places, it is 1.05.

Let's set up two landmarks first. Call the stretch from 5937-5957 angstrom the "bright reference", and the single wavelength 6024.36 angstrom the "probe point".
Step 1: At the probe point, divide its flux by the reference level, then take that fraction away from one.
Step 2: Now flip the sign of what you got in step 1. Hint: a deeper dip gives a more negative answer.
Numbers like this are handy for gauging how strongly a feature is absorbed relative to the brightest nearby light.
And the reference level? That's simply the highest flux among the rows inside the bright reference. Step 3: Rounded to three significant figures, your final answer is -0.178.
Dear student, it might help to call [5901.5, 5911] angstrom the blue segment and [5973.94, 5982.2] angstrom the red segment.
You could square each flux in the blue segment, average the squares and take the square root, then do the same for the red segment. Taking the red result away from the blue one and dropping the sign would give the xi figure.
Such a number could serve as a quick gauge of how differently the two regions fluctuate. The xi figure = 0.13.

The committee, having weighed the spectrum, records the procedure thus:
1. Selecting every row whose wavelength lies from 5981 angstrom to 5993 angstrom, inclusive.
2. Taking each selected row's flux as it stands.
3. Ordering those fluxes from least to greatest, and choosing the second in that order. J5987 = 3.986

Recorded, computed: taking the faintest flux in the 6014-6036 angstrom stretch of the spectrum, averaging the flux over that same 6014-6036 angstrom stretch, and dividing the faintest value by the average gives 0.73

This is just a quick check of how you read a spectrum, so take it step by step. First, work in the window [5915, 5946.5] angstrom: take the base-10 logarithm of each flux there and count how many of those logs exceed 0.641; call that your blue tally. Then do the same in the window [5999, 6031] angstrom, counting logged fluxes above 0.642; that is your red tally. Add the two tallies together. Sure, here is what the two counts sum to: 22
